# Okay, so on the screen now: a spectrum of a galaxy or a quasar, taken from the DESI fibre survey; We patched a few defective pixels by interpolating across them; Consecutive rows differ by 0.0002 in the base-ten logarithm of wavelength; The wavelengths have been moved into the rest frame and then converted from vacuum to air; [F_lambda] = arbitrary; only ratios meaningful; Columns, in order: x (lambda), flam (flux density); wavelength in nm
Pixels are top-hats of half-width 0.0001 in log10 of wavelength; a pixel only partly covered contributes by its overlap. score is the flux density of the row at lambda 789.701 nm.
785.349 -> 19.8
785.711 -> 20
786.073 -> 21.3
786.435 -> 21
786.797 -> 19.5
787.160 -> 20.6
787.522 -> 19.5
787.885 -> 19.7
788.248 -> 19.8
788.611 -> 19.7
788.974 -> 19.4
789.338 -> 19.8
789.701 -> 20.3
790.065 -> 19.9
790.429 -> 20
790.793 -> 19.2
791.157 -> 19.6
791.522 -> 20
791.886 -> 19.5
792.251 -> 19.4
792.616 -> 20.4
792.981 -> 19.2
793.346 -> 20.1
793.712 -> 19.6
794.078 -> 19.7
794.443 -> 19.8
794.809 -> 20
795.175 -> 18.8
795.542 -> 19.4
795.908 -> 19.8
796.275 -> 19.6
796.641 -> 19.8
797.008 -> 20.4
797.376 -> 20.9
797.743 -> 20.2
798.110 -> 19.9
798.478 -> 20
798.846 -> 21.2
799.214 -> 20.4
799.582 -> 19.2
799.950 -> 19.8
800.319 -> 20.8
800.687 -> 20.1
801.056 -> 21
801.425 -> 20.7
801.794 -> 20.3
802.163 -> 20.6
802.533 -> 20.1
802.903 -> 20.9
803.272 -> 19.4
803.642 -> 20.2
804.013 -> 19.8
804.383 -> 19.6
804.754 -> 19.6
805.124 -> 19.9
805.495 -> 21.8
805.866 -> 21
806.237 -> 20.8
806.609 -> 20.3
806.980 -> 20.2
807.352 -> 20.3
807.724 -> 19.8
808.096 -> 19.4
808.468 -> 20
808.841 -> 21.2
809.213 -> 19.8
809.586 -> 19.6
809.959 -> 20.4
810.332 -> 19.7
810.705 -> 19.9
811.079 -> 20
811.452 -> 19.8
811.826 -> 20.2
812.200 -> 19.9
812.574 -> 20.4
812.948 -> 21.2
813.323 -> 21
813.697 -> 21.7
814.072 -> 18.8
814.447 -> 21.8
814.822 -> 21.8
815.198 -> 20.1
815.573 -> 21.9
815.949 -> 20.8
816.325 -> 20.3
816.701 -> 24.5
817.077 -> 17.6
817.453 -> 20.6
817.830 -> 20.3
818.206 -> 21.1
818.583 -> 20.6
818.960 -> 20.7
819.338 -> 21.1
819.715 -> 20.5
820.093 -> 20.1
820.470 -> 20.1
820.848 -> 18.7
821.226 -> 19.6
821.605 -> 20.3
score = 20.3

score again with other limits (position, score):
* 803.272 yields 19.4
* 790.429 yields 20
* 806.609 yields 20.3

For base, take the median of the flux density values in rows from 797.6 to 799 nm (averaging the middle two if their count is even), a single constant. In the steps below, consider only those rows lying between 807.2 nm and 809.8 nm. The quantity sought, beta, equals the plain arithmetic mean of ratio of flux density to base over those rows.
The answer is 1.00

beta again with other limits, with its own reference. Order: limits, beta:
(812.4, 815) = 1.04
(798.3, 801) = 1.01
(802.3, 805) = 0.99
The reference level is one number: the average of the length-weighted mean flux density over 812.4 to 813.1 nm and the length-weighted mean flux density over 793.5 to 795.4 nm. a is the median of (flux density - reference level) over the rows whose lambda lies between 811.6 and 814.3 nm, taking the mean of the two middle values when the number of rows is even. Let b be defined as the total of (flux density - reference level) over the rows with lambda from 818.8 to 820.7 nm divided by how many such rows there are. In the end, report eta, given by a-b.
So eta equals -0.1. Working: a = 0.21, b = 0.3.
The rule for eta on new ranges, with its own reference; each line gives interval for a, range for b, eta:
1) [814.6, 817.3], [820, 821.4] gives 1.2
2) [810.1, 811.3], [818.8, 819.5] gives -1.0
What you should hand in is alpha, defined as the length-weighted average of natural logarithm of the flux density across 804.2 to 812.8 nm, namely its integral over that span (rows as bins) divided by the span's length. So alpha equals 3.00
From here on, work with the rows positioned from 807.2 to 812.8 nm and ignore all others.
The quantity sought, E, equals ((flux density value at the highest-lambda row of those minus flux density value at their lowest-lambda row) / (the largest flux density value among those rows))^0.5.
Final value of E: 0.07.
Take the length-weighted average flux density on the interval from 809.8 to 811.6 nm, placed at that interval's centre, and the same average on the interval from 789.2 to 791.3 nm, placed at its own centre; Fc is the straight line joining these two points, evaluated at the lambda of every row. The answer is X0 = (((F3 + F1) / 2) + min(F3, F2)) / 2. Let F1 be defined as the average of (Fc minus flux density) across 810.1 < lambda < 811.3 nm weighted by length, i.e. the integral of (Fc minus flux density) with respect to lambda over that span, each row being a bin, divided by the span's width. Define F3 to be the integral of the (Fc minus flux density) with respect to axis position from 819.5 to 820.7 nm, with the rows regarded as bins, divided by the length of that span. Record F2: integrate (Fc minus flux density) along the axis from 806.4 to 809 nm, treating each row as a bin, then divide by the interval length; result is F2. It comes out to -0.14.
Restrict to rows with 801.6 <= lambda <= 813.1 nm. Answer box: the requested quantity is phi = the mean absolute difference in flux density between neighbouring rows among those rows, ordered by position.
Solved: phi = 0.56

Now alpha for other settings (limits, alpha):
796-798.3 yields 3.00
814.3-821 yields 3.03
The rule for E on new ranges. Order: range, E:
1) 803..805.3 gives 0.16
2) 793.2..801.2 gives 0.21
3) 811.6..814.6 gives 0.27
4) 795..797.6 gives 0.32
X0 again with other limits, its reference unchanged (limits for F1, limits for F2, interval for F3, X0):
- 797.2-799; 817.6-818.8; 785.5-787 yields -0.63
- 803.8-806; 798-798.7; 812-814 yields -0.64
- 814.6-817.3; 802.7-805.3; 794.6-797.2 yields -0.21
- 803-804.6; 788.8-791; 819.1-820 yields -0.49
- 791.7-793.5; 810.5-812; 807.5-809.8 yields 0.00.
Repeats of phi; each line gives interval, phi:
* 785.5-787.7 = 1.06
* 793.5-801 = 0.56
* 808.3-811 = 0.75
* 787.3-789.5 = 0.22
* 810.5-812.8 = 0.30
